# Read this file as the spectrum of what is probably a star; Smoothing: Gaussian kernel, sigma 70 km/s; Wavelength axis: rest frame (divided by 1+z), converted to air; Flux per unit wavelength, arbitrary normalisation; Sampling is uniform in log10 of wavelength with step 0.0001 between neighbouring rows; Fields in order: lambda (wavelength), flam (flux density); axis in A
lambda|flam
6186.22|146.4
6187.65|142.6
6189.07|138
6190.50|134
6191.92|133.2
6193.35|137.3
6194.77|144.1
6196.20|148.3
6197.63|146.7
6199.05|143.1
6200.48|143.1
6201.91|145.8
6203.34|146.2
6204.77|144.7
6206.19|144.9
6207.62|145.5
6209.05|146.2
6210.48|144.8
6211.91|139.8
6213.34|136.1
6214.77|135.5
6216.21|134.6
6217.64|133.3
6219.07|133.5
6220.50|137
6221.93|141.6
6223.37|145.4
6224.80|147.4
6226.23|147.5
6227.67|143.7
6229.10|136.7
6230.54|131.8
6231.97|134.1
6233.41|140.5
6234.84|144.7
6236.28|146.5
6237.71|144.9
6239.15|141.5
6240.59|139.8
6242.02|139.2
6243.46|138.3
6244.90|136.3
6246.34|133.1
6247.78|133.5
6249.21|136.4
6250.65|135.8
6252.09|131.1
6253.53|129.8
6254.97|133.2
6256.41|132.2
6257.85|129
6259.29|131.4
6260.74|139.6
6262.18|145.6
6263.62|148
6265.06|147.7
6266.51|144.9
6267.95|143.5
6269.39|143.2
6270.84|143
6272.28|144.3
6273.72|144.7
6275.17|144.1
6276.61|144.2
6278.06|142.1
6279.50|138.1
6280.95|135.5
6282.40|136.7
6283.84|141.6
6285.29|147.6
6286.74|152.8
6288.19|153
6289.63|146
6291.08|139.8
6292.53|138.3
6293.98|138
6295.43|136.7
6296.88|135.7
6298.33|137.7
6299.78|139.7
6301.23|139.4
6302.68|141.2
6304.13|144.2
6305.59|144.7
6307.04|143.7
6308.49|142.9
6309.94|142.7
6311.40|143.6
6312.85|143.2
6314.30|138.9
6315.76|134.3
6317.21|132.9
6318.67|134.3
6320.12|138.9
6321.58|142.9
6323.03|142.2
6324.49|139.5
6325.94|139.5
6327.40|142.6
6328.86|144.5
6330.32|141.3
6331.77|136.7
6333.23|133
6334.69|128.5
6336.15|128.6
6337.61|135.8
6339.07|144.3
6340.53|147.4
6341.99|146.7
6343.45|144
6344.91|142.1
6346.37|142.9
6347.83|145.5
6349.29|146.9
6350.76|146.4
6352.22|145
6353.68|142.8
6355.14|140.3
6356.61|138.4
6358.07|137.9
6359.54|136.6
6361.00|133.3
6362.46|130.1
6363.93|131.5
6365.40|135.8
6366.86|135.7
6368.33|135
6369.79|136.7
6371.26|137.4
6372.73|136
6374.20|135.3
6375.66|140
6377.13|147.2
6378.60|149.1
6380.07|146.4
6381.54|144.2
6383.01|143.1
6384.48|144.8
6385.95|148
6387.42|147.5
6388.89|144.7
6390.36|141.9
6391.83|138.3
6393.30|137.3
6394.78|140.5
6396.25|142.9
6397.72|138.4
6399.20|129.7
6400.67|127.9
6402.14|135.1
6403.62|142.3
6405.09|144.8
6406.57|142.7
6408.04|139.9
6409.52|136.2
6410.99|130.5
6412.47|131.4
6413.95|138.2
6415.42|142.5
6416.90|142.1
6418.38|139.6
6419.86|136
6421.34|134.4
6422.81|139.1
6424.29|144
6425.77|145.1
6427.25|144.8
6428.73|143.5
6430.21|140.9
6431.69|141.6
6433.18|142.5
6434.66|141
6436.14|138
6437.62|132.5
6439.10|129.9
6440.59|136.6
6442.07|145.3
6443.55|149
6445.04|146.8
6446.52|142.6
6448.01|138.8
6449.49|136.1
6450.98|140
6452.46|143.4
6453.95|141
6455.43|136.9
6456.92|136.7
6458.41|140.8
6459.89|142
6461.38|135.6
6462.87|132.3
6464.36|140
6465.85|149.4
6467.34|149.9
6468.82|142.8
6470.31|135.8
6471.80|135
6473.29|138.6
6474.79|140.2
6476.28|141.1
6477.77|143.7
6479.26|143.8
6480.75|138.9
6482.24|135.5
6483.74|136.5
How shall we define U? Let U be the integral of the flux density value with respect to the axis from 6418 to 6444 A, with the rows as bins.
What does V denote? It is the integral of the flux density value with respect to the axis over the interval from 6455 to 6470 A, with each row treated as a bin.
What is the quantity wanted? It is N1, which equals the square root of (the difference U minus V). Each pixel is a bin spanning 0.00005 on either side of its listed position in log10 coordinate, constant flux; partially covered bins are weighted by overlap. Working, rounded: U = 3644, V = 2109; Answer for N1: 39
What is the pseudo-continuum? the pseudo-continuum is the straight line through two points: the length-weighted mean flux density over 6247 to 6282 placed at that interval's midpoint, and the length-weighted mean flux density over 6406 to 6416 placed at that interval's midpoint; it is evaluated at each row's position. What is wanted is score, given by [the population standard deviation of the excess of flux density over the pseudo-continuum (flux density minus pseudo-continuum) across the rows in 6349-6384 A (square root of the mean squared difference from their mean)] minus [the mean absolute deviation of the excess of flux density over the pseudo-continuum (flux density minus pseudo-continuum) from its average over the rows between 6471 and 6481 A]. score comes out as 3.0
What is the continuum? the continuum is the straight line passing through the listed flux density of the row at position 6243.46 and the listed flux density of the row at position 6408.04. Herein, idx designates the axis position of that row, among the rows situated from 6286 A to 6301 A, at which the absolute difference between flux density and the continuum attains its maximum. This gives 6288.19 A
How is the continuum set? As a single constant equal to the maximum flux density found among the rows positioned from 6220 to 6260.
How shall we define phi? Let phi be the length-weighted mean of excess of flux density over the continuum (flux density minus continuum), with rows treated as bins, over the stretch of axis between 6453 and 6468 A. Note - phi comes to -7.0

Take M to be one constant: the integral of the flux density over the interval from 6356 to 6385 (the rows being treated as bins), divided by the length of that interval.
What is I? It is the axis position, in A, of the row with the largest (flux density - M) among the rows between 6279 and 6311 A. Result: 6288.19 A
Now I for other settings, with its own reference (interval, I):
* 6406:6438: 6425.77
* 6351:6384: 6378.60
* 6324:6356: 6340.53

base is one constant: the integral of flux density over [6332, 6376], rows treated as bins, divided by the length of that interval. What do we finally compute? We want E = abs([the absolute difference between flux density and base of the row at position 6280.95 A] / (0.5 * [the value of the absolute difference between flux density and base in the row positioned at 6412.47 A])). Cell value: 0.9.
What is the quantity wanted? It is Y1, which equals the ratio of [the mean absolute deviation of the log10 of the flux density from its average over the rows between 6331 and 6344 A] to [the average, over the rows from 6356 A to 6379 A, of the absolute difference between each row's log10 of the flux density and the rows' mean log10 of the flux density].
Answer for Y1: 2.0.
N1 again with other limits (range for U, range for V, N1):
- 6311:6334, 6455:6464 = 44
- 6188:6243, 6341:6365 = 66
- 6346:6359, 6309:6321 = 14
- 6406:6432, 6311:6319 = 50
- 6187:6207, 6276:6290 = 29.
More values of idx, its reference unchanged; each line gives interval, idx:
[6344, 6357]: 6349.29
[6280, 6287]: 6286.74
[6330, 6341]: 6334.69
